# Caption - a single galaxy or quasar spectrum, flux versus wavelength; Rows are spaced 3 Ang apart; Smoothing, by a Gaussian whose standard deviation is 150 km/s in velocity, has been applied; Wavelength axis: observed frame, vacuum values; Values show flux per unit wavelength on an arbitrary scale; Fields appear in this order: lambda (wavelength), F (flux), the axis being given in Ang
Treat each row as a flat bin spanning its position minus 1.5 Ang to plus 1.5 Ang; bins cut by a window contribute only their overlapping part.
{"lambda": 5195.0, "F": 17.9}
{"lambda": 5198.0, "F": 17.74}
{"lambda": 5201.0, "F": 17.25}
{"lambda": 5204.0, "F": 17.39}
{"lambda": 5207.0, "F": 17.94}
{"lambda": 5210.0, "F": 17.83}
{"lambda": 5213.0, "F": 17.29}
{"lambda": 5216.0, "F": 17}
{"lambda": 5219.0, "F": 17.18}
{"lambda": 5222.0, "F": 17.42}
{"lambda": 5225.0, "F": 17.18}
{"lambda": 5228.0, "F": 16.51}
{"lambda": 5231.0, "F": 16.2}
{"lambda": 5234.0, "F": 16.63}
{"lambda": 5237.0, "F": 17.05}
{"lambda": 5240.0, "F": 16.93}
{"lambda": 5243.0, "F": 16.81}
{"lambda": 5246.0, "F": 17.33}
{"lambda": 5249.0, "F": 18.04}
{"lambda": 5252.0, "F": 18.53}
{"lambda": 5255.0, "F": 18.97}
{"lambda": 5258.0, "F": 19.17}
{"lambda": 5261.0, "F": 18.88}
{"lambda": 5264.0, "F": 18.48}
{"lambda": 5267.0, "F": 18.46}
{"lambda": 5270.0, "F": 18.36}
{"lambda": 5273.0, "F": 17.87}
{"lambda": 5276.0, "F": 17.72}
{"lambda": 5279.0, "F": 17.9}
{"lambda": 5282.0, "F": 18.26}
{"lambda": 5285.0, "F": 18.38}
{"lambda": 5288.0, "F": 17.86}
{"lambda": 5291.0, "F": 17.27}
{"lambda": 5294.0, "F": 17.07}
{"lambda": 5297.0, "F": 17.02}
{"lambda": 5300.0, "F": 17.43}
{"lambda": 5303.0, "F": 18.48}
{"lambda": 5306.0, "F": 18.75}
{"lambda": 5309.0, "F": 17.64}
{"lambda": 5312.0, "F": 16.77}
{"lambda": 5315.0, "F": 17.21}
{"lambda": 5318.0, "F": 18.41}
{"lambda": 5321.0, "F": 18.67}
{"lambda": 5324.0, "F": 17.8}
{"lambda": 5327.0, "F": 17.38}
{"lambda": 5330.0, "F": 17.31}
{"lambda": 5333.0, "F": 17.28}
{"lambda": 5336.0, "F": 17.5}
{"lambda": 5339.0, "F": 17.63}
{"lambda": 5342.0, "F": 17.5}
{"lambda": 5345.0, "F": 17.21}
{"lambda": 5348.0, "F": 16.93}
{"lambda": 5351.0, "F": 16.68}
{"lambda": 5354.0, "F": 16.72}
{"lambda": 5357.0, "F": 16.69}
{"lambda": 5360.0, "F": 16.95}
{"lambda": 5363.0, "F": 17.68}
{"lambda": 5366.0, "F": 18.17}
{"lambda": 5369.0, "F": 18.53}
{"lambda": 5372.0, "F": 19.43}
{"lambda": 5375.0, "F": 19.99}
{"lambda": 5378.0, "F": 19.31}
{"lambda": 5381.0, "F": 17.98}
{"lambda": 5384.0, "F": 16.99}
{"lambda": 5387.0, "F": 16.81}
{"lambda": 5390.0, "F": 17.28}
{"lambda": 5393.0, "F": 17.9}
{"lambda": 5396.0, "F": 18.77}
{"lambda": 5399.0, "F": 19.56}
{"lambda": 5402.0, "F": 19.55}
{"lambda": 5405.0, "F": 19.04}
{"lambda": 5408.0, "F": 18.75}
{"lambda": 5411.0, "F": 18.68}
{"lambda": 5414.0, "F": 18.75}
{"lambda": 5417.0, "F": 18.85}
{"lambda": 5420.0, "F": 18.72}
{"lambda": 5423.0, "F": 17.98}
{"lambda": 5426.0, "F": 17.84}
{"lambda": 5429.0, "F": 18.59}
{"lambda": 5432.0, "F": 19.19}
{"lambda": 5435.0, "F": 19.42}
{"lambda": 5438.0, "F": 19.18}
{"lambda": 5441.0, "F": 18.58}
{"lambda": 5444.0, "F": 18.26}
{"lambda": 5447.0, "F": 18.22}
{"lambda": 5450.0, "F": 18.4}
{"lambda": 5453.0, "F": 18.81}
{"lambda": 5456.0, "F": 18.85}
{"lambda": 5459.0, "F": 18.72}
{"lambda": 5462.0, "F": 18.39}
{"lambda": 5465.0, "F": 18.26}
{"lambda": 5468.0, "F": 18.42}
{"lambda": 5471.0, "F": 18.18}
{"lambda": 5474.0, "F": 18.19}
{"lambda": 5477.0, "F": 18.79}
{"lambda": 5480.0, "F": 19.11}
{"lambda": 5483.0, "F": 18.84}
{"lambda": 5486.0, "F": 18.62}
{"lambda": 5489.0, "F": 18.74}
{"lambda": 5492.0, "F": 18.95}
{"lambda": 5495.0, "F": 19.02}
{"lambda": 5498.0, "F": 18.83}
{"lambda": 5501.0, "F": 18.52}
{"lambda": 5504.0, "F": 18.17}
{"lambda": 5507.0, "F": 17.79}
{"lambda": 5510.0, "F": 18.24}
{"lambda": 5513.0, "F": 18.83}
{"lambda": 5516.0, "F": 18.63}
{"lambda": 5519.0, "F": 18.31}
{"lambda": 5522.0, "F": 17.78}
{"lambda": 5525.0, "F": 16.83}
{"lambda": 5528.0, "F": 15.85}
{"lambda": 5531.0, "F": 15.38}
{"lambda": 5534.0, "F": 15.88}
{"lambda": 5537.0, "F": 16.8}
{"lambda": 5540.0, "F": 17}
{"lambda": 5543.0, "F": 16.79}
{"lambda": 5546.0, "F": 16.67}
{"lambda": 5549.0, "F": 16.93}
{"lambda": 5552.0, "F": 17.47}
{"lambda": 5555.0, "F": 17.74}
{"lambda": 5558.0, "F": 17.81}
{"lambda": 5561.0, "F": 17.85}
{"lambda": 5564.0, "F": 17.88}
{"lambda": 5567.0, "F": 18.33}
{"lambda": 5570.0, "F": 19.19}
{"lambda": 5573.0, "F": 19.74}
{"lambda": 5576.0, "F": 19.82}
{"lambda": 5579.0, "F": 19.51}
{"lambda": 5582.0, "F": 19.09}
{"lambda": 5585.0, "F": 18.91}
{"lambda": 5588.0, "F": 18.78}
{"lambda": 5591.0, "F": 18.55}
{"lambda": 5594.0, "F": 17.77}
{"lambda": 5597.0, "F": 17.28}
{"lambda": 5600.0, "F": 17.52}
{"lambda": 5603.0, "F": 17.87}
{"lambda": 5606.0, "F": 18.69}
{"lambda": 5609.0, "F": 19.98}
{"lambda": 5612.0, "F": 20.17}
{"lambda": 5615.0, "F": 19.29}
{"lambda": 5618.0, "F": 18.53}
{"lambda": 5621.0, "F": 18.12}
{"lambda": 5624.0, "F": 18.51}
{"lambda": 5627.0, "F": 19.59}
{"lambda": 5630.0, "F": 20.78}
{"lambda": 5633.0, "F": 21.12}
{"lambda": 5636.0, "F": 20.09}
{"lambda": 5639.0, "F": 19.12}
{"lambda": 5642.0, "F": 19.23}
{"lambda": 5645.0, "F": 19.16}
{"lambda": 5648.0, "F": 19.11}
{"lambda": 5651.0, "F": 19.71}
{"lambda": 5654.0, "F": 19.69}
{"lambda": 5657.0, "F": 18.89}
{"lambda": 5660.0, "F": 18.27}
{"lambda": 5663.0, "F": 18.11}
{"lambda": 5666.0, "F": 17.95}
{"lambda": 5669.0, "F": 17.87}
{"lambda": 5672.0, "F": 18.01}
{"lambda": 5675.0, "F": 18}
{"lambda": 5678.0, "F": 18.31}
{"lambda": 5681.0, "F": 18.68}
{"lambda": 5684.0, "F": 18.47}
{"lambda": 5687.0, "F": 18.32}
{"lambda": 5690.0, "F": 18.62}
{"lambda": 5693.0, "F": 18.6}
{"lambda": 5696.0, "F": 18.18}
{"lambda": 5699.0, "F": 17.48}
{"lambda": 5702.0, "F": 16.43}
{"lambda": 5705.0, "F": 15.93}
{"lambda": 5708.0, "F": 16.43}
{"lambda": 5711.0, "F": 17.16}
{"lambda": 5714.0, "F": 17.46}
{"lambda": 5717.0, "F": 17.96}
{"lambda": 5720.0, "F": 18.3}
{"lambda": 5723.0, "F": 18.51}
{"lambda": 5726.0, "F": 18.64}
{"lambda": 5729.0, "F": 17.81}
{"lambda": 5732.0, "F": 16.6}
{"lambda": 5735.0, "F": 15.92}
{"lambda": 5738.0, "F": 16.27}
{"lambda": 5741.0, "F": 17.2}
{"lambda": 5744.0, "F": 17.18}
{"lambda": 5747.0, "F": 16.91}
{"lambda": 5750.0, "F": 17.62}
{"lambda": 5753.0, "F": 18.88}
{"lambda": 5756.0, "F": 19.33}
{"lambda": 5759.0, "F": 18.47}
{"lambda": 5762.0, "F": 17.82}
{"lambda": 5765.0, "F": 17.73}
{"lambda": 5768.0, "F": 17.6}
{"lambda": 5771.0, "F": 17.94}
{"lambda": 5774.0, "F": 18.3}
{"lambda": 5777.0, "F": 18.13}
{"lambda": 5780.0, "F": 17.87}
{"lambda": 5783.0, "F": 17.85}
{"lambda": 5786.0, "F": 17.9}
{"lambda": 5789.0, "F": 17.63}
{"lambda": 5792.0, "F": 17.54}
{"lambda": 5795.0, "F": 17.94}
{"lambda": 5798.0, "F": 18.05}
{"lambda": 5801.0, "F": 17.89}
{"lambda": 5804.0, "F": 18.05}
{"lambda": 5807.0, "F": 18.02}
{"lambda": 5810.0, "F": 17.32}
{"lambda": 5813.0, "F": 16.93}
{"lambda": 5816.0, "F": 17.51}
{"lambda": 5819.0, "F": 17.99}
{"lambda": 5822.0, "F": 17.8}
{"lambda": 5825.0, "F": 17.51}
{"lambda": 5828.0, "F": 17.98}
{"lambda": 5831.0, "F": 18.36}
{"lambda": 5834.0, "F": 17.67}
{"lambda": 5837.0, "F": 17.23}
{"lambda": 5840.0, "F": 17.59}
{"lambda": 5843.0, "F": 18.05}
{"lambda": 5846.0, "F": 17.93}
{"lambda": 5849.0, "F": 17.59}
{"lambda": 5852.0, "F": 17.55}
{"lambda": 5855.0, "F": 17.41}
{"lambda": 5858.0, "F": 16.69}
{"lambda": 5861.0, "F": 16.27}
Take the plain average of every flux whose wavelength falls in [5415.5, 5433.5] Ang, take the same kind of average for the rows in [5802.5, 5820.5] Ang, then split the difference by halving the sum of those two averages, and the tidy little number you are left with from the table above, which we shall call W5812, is 18.1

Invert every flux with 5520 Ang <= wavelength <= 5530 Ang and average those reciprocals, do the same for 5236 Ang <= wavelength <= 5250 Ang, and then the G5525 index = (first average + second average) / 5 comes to 0.0235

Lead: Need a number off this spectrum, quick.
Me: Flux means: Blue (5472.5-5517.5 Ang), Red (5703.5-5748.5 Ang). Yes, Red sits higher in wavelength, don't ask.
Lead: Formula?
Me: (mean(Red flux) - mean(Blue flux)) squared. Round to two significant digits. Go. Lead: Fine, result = 2.0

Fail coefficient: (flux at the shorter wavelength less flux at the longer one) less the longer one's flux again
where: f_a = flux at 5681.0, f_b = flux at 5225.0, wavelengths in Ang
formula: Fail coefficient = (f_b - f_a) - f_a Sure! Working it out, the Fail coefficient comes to -20.2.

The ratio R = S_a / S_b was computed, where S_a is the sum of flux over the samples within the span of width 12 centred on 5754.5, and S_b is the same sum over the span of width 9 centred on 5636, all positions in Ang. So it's 1.23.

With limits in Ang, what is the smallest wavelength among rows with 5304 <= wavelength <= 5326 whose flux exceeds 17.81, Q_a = 5306.0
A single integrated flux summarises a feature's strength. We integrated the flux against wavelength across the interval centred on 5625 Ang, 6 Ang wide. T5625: 114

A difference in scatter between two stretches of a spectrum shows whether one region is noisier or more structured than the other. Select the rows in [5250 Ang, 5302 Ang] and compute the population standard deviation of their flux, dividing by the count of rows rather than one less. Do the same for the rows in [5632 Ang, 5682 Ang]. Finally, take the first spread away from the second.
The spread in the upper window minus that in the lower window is 0.2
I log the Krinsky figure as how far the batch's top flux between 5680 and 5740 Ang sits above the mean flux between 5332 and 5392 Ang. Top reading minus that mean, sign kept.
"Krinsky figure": 1.0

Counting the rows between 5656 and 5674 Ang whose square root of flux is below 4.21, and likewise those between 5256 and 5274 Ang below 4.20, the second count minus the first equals 0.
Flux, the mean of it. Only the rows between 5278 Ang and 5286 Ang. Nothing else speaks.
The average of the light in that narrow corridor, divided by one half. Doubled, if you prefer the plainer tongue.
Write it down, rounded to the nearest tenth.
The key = 36.4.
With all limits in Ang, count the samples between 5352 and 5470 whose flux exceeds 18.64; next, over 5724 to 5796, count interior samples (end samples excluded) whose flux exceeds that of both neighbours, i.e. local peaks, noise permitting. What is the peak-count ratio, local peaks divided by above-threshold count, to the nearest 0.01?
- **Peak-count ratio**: 0.22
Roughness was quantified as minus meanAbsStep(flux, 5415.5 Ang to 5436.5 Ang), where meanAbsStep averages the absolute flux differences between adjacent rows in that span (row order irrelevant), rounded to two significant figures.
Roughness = -0.43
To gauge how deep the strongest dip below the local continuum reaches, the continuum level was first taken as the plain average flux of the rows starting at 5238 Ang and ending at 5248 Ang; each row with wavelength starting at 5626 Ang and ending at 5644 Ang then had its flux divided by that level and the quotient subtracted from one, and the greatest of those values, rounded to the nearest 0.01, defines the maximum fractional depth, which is -0.12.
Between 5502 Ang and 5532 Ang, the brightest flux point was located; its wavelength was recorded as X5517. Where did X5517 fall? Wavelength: 5513.0 Ang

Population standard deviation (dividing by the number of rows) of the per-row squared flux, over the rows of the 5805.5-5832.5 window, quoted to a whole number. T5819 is 14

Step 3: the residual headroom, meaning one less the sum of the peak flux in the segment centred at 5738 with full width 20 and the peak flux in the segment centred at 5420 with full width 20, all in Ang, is -35.66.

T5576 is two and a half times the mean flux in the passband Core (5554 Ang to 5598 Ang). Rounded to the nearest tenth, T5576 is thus 46.4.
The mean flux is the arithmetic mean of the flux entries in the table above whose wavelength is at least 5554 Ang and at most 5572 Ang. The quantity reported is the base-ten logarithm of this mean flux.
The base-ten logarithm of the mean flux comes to 1.26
